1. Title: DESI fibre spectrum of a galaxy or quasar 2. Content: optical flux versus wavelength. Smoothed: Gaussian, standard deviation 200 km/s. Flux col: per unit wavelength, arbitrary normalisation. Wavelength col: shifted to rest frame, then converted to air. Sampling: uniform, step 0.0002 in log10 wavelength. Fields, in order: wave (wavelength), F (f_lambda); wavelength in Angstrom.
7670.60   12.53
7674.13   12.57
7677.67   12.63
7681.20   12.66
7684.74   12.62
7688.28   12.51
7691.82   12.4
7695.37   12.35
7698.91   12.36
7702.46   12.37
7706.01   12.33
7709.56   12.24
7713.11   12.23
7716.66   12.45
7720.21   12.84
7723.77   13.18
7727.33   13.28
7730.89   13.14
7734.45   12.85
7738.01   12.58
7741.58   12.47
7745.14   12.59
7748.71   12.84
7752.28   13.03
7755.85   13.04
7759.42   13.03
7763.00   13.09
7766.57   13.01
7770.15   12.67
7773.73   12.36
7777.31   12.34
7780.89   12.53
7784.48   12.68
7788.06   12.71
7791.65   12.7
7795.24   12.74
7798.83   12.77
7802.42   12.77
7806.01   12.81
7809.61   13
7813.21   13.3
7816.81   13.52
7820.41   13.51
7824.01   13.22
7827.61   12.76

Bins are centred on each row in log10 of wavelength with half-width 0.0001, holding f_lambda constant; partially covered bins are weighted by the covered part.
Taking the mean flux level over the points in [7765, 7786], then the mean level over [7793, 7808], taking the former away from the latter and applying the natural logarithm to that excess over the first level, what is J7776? -1.7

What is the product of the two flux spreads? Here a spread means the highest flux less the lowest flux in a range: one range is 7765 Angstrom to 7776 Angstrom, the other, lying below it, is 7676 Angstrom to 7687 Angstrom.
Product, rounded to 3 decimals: 0.026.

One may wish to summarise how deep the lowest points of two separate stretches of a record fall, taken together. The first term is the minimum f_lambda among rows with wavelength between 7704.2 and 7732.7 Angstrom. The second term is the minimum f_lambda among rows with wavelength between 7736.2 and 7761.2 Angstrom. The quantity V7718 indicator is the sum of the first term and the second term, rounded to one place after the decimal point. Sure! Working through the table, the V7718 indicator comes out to 24.7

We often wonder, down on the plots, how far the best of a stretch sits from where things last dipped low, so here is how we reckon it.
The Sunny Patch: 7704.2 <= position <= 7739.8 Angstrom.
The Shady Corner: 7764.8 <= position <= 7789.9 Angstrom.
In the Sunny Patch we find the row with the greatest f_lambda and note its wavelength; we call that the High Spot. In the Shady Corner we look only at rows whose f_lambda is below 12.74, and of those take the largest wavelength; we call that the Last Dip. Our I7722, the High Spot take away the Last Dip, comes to -60.7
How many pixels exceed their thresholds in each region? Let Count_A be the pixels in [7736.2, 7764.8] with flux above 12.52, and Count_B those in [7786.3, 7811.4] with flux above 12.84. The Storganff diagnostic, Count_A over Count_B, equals 7.0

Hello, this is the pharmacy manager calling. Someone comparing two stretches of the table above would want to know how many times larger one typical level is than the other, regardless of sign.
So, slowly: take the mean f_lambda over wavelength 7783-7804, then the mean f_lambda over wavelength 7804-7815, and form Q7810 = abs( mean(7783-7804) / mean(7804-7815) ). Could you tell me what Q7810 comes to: 0.98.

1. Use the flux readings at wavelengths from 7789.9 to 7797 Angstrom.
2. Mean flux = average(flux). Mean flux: 12.7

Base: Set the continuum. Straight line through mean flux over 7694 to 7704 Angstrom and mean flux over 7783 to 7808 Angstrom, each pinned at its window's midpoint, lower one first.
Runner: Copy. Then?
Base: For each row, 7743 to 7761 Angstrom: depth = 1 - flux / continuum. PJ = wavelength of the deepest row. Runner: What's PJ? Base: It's 7745.14 Angstrom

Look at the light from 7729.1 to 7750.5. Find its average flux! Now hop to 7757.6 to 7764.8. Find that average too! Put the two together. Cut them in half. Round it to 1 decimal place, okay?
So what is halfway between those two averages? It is 12.9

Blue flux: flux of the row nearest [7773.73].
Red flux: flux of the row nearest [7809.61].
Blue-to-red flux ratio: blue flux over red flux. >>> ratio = 0.95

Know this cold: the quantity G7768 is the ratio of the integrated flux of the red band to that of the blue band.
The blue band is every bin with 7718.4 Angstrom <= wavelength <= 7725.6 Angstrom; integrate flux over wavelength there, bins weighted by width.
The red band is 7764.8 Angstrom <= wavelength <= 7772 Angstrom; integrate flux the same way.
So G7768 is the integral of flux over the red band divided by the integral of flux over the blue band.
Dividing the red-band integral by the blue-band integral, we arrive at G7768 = 0.99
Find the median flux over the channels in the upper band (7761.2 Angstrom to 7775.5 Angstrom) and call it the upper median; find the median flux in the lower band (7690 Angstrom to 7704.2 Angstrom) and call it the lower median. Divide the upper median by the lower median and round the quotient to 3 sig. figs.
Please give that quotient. 1.04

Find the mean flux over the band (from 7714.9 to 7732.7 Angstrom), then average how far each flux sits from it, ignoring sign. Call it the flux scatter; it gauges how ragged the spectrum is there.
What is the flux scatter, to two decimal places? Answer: 0.27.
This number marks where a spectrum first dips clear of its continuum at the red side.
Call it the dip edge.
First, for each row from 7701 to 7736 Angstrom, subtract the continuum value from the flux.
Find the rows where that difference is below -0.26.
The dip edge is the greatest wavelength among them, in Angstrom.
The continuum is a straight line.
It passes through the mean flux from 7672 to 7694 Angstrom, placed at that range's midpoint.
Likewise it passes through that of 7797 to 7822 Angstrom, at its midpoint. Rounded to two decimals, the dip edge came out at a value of 7713.11 Angstrom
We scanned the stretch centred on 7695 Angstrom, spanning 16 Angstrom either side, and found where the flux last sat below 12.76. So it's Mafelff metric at 7709.56 Angstrom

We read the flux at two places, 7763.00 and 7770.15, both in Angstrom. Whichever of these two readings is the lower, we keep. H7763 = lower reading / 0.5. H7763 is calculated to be 25.3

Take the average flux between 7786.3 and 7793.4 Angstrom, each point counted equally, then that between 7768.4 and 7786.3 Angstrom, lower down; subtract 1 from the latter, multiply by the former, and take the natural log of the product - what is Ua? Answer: 4.99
